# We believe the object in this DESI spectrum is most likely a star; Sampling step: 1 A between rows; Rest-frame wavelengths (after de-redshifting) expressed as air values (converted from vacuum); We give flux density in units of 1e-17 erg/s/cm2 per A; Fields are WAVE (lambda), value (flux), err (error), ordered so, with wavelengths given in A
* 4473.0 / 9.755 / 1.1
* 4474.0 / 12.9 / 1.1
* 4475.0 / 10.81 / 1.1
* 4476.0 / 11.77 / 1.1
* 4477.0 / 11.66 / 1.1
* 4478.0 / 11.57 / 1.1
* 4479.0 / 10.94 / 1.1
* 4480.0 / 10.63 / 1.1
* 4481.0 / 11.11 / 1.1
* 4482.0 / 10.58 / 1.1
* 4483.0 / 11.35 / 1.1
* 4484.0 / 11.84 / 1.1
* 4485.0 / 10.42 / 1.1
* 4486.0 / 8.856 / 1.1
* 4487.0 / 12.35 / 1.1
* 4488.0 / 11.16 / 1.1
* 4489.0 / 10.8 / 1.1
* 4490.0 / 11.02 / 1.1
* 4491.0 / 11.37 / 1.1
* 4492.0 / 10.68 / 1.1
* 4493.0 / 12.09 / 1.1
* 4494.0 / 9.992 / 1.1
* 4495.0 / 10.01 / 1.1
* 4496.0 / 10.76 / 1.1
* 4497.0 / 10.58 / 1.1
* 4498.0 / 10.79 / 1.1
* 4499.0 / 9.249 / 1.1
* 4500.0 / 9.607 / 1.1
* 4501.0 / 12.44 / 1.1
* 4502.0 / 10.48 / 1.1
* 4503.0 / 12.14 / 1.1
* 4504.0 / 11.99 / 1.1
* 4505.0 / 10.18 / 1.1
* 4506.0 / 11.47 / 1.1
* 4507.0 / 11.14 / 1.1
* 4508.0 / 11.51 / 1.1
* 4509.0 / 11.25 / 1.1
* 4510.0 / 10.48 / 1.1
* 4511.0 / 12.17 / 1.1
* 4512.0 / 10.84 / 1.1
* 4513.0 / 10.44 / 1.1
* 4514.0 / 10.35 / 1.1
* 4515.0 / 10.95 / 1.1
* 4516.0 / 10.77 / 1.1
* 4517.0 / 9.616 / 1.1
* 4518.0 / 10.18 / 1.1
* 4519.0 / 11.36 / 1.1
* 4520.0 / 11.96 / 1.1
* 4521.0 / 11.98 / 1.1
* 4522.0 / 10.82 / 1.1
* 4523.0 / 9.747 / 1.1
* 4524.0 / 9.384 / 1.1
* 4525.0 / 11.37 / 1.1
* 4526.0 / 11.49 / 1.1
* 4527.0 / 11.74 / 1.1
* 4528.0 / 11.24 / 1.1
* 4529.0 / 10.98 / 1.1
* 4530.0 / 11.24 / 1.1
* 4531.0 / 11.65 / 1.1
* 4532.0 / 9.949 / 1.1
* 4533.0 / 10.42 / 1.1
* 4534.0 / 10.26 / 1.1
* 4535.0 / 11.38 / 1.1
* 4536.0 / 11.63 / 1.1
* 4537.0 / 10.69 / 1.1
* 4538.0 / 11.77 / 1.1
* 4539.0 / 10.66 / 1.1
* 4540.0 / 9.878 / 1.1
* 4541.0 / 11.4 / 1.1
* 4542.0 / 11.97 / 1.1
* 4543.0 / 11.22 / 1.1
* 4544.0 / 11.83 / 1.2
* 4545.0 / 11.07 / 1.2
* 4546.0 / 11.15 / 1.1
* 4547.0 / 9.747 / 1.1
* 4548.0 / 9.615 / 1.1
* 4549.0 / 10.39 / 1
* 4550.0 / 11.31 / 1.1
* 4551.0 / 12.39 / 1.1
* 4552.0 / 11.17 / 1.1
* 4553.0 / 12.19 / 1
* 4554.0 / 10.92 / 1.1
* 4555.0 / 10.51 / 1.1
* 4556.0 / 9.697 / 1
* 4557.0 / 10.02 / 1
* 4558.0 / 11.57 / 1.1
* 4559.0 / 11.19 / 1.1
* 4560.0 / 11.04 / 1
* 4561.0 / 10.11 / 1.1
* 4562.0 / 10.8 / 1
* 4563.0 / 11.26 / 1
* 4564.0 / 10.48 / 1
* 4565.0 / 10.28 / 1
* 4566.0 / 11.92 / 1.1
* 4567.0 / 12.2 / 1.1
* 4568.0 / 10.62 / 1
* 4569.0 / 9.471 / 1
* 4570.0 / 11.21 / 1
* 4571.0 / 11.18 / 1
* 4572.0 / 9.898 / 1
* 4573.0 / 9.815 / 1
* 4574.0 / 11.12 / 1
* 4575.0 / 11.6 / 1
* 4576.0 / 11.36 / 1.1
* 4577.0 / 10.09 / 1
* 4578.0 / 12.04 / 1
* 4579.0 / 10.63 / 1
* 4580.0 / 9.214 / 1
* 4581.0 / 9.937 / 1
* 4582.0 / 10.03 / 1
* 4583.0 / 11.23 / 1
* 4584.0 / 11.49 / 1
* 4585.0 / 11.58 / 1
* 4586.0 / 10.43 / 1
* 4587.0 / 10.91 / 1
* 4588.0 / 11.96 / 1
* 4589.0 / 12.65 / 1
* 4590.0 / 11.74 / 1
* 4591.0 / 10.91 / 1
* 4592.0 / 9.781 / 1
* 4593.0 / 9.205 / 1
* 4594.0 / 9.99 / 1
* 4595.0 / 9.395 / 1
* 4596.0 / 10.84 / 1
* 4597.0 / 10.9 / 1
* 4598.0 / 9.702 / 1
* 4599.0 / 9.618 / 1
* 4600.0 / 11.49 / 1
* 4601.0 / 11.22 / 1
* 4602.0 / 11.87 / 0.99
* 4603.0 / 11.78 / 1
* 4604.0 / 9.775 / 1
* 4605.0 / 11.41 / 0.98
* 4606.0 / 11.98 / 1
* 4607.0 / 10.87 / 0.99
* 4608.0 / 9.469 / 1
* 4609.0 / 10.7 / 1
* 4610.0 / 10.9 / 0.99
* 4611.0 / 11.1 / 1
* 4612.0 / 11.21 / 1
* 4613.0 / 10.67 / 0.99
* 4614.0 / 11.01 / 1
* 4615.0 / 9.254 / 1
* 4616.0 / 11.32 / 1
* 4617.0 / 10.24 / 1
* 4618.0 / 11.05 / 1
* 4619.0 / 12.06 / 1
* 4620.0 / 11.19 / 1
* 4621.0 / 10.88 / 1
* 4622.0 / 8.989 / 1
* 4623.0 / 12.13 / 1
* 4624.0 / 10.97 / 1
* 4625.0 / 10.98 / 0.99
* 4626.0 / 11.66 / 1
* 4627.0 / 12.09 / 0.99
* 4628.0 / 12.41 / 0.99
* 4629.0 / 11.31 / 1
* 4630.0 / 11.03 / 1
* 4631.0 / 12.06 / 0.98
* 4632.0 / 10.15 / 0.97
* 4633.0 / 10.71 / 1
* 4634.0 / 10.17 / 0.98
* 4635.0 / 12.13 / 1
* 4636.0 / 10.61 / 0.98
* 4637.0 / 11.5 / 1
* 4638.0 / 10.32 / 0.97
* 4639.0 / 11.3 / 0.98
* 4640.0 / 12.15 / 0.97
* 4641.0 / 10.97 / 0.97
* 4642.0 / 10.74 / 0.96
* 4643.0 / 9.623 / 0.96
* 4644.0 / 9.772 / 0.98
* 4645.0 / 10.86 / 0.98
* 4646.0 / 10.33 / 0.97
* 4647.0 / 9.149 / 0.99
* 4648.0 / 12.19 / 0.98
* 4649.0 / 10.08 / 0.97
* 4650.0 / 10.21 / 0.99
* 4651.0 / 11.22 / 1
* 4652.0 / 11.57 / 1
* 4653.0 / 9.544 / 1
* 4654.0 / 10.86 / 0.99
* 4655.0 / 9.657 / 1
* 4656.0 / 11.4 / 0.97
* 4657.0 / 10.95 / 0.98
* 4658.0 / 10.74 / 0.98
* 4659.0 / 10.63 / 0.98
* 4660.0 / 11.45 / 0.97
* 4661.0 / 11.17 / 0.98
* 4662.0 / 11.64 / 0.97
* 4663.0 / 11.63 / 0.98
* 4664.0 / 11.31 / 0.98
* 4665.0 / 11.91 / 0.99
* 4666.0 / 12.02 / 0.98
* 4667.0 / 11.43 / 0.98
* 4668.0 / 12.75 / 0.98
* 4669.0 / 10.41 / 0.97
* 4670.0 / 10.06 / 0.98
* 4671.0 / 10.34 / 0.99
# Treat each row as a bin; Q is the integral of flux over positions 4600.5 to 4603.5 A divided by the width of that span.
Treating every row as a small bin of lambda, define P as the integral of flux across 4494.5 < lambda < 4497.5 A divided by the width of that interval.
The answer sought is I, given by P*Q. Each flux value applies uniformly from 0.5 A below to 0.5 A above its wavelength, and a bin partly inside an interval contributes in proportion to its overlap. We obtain 121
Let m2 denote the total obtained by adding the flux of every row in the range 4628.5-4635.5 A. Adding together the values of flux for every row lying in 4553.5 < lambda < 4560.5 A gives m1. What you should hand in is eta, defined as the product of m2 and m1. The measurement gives 5813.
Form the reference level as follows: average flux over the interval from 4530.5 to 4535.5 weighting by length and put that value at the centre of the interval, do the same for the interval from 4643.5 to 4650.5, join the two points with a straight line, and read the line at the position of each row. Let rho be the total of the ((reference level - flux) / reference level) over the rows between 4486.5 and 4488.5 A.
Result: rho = -0.16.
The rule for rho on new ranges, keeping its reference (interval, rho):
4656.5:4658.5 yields -0.10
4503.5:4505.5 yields -0.05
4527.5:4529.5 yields -0.07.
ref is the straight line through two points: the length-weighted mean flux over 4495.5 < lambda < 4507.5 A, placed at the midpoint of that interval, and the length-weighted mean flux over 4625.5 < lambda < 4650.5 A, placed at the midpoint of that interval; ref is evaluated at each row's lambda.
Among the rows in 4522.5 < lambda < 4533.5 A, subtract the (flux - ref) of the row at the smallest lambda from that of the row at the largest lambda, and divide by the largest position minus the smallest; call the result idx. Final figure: 0.07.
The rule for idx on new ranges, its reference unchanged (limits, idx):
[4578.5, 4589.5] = 0.20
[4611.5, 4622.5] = -0.22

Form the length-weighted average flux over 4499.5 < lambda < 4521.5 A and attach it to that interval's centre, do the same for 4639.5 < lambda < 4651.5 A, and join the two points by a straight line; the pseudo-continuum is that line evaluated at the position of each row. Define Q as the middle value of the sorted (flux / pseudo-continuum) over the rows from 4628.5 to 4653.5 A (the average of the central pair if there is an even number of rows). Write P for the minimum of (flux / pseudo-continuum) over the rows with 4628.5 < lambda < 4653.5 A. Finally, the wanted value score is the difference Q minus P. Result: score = 0.15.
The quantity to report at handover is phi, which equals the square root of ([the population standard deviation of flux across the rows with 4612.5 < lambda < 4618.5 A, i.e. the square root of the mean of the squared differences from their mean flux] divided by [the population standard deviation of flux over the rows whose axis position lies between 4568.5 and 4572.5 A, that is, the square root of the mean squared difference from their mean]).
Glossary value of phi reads 0.94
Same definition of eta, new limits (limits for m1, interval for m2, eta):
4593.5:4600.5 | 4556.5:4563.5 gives 5466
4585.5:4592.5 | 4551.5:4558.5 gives 5963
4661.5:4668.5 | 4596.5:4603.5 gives 6332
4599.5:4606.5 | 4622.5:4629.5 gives 6485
